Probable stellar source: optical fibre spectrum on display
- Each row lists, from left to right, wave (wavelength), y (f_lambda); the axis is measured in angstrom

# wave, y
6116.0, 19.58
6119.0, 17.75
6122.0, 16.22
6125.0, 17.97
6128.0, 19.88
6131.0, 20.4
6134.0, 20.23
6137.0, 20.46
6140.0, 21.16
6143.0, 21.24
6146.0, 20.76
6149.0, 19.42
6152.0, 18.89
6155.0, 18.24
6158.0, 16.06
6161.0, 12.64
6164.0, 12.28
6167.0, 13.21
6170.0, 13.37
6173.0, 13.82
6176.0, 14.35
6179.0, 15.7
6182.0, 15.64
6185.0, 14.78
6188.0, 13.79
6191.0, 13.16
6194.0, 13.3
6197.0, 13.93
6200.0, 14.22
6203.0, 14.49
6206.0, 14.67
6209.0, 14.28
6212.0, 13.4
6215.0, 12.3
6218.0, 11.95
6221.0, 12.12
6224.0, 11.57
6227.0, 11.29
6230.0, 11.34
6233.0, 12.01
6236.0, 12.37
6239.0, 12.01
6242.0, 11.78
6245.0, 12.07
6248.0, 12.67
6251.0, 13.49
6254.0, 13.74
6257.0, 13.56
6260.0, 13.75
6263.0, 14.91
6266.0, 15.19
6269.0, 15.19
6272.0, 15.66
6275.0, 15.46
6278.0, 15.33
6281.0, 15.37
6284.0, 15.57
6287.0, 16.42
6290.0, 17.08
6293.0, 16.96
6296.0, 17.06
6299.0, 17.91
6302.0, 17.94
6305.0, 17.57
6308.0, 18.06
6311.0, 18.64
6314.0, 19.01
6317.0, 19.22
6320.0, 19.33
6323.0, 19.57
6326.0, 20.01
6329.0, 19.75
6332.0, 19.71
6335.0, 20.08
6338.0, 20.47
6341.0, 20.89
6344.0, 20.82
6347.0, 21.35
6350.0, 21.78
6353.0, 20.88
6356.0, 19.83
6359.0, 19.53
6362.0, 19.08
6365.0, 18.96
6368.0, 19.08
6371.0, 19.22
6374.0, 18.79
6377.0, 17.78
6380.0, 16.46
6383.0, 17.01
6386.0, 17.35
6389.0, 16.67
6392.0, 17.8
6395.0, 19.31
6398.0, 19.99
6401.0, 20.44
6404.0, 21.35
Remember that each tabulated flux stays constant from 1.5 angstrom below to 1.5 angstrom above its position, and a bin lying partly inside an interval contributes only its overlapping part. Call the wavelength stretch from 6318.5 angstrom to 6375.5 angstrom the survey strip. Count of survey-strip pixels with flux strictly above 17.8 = 19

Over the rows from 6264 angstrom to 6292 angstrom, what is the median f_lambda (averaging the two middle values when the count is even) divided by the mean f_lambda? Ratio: 0.98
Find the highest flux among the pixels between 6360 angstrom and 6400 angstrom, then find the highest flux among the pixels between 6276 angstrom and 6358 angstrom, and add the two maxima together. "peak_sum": 42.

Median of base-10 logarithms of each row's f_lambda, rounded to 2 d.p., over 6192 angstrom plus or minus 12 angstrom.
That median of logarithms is 1.15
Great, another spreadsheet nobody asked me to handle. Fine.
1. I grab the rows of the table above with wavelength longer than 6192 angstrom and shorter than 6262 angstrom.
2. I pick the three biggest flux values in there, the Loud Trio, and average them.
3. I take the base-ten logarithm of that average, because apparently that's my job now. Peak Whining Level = 1.16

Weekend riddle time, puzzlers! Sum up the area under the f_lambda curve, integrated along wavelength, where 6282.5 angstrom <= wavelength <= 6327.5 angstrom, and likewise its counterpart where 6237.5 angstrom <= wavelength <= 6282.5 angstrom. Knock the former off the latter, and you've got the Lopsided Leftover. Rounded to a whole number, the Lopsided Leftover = -181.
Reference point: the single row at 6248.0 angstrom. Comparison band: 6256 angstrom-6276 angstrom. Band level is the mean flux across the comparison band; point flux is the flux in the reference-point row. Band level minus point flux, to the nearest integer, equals 2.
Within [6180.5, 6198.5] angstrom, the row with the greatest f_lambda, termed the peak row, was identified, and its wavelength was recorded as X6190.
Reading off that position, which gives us 6182.0 angstrom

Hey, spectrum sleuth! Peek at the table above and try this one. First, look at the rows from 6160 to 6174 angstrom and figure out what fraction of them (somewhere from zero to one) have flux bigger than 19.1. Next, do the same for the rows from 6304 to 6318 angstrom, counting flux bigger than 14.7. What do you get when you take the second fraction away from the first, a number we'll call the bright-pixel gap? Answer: -1.00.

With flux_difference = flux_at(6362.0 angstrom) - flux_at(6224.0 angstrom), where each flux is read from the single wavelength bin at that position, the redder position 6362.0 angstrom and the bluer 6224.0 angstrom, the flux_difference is 8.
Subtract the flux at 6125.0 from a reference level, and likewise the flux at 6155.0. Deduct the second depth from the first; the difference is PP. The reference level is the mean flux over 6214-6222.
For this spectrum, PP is 0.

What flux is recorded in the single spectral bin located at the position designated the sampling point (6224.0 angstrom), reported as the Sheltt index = 11.57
